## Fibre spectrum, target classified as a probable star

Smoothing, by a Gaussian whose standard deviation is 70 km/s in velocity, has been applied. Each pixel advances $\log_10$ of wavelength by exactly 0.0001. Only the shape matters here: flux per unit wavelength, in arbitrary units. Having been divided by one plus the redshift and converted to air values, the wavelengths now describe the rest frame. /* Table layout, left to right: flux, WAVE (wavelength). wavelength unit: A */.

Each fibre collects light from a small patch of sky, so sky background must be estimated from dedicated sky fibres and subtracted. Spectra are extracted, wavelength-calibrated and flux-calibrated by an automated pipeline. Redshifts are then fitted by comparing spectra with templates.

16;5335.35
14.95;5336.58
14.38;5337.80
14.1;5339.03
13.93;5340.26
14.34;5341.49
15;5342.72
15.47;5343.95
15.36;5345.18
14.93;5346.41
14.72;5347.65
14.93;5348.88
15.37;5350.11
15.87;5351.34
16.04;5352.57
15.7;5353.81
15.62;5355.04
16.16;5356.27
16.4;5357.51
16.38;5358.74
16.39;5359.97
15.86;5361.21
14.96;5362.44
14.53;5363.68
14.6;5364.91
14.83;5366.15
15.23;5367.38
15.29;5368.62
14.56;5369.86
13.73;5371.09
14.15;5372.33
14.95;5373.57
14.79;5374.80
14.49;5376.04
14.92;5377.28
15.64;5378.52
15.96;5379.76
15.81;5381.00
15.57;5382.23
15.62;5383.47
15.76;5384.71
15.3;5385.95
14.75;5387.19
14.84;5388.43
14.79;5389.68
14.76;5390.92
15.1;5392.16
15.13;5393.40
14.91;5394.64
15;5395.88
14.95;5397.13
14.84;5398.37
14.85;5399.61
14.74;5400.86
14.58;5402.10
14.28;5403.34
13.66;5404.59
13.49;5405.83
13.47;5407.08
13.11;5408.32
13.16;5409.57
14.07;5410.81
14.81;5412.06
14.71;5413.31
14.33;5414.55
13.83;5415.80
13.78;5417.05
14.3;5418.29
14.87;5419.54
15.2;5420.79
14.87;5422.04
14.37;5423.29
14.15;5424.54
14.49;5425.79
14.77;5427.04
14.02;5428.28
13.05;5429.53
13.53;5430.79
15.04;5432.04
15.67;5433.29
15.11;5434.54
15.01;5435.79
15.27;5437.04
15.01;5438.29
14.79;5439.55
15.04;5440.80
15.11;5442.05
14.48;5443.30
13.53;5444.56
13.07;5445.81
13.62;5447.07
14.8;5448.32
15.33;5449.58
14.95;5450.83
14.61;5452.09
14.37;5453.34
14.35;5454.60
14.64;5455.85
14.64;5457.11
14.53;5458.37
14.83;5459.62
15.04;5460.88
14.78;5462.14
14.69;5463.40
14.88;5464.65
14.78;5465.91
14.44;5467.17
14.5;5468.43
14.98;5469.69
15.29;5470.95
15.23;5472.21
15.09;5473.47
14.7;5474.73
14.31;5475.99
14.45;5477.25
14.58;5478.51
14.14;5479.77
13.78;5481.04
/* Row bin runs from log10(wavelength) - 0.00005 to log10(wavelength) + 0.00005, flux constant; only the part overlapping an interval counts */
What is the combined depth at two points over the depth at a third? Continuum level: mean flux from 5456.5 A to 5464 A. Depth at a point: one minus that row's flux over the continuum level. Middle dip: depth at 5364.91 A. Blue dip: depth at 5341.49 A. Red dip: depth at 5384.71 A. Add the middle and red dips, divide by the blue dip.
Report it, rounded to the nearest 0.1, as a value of -2.1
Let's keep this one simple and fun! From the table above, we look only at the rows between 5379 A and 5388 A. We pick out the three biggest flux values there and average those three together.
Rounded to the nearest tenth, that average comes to 15.8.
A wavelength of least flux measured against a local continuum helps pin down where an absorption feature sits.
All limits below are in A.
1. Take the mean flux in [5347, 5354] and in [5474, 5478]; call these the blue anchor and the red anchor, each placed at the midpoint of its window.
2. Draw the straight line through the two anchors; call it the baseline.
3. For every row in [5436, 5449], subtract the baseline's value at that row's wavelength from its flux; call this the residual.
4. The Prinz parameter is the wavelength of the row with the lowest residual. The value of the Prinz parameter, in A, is 5445.81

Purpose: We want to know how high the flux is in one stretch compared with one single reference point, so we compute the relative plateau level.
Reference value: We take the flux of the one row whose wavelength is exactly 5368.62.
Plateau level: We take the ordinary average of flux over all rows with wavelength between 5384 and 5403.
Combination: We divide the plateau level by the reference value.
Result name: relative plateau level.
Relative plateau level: 0.98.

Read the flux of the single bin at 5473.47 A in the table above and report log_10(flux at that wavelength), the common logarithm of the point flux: 1.18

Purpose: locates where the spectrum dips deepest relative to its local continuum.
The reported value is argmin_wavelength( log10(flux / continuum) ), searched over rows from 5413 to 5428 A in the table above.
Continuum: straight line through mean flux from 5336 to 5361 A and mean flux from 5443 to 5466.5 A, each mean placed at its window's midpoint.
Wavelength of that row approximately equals 5417.05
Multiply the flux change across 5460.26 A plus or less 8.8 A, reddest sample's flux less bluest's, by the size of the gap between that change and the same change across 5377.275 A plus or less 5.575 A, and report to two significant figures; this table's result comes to -0.17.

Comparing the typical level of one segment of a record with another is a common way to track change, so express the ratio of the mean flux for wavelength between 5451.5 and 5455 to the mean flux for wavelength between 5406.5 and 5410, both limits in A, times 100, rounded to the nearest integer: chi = 109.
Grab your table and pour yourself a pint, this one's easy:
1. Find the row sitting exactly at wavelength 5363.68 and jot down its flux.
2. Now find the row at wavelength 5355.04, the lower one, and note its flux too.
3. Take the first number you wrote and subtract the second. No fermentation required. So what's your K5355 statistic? -1.1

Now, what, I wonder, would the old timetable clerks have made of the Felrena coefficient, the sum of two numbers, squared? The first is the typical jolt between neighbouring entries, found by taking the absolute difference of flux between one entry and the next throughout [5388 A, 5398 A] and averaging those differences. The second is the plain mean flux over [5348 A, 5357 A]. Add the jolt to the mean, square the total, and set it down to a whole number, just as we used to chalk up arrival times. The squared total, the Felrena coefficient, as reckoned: 249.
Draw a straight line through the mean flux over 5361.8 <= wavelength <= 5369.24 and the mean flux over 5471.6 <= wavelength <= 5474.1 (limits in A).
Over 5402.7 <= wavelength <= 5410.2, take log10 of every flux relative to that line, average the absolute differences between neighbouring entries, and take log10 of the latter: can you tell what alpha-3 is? -2.11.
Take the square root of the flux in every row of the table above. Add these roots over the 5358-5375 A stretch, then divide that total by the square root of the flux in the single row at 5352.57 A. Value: 13.5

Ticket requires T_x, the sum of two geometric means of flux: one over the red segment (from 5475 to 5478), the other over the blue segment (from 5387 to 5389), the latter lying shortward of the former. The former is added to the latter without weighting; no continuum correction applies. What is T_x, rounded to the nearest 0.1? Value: 29.2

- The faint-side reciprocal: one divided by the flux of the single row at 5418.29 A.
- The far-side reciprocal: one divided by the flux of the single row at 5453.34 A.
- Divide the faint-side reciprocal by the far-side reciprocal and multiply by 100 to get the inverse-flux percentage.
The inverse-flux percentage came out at 100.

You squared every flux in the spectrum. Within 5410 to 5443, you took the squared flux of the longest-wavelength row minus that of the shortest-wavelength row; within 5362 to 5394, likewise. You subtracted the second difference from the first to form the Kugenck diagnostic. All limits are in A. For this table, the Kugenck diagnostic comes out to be 25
